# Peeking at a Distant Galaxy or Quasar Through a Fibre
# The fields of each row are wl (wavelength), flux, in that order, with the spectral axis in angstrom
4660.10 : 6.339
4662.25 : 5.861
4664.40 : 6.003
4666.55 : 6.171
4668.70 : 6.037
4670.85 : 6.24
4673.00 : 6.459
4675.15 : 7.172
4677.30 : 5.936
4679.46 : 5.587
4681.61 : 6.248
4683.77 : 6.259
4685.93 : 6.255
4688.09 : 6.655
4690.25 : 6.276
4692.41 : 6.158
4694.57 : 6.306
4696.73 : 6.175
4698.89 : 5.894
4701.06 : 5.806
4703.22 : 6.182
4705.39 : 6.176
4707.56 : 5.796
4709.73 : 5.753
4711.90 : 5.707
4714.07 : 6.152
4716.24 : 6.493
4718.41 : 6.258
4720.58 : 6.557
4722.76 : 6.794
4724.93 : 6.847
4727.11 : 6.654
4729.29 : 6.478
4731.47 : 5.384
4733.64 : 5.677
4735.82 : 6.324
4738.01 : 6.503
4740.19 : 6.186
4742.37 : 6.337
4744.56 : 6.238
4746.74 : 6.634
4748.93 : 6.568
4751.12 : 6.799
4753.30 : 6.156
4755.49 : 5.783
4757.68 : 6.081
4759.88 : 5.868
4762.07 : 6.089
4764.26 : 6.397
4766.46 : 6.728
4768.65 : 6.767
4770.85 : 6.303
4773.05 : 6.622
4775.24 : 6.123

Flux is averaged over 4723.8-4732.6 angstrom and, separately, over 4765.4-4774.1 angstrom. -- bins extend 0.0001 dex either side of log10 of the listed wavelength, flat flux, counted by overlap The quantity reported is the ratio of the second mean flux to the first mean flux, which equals 1.04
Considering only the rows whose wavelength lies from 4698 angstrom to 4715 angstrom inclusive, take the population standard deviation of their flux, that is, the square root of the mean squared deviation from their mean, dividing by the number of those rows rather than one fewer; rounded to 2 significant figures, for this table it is 0.19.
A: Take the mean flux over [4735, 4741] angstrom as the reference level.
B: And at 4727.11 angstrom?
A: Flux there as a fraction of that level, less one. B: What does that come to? 0.05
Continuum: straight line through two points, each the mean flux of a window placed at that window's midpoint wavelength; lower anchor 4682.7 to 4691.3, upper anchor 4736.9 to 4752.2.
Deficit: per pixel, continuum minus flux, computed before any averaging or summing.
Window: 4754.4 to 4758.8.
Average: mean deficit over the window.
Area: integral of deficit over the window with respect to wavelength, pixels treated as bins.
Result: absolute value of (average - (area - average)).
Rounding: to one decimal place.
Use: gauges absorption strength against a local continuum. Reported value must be 1.3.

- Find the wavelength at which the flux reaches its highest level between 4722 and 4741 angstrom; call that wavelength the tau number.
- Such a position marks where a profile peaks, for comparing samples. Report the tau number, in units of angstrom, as 4724.93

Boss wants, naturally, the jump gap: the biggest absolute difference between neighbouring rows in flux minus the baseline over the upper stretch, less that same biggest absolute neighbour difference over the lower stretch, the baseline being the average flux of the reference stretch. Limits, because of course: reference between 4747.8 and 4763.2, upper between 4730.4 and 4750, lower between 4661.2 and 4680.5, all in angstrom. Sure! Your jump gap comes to -0.6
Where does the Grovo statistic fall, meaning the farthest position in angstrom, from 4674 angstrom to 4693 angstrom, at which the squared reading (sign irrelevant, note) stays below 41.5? 4692.41 angstrom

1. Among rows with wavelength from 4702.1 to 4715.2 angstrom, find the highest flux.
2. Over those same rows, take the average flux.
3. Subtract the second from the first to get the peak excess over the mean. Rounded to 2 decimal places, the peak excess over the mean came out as 0.22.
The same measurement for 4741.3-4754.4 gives 0.34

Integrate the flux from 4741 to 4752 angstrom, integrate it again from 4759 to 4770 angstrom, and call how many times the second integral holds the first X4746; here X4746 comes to 0.98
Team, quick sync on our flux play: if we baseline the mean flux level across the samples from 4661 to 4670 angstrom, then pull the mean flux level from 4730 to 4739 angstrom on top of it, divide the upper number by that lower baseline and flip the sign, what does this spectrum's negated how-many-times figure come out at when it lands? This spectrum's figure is -0.99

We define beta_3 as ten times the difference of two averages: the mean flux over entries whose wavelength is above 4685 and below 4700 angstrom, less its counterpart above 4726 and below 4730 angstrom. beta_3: -3.2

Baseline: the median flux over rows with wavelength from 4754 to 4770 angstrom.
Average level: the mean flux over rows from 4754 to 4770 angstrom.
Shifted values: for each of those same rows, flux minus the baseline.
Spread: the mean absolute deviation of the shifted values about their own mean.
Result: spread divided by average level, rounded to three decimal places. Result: 0.053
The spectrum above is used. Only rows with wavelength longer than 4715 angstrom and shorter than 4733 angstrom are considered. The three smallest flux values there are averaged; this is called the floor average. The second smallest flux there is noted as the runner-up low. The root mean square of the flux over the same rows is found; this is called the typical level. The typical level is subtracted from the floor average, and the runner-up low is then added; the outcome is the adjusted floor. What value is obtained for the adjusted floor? 5.85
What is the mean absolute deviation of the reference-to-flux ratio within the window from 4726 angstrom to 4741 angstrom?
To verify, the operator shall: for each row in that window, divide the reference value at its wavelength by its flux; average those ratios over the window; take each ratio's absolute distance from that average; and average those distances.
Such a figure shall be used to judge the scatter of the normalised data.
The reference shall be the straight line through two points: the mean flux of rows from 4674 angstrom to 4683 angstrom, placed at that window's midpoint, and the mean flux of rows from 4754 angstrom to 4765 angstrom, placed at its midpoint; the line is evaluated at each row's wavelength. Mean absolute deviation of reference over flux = 0.063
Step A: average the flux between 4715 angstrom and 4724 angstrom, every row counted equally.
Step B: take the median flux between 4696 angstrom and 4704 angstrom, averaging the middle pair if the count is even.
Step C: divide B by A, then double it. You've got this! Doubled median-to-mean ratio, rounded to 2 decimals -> 1.85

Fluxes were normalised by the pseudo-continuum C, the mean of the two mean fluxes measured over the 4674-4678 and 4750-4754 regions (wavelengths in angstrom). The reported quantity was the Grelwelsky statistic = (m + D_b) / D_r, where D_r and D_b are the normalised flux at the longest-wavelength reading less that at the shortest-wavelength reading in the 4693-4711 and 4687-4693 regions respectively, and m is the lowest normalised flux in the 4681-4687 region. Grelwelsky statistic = -10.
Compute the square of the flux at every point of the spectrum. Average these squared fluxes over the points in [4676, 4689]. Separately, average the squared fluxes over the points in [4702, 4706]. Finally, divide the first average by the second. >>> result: 1.00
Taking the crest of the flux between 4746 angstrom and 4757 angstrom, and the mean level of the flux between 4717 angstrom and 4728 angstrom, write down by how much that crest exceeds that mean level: 0.18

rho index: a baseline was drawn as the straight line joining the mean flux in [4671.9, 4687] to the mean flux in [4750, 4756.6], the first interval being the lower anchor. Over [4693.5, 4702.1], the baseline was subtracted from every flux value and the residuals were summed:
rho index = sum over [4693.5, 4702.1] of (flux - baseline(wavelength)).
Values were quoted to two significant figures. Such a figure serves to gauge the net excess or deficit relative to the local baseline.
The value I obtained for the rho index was -0.89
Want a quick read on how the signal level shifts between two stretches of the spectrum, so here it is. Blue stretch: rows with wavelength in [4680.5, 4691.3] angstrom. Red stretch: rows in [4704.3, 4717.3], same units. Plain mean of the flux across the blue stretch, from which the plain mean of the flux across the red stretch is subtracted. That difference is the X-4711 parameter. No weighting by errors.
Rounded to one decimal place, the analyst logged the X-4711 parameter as 0.3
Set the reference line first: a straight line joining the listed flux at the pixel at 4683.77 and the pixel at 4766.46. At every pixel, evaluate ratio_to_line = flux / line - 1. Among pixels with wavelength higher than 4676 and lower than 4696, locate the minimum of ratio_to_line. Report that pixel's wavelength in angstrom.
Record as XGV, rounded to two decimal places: 4679.46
